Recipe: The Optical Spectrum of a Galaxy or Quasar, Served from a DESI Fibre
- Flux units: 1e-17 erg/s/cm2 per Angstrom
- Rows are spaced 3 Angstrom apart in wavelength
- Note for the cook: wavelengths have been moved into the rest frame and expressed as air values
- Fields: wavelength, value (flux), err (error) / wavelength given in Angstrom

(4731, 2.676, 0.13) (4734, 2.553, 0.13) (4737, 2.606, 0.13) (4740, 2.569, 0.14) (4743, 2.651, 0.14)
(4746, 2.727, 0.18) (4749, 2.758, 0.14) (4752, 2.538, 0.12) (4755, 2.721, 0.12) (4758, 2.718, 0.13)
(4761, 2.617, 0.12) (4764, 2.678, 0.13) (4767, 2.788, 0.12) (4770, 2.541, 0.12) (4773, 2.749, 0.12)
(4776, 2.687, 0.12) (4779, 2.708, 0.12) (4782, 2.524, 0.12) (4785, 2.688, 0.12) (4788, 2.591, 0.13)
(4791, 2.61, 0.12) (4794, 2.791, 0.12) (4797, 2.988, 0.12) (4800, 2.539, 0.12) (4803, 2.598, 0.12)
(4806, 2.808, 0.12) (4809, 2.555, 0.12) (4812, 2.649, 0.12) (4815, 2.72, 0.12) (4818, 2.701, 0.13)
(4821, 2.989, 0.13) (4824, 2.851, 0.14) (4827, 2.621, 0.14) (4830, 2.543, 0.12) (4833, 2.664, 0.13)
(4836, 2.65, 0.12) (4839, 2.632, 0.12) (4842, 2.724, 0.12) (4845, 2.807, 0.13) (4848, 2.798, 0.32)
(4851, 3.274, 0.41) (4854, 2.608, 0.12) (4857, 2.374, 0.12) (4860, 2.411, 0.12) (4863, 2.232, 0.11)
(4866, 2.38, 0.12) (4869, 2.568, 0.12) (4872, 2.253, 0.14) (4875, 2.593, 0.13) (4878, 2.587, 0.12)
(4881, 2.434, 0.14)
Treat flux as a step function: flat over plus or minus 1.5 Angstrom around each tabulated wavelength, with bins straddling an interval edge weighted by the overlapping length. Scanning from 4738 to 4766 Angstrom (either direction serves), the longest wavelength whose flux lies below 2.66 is 4761 Angstrom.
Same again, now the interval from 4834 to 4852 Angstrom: 4839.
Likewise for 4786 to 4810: 4809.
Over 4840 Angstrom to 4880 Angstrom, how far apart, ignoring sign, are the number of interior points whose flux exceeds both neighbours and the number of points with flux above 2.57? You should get 2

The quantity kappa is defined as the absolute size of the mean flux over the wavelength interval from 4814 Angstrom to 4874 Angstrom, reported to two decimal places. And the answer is 2.64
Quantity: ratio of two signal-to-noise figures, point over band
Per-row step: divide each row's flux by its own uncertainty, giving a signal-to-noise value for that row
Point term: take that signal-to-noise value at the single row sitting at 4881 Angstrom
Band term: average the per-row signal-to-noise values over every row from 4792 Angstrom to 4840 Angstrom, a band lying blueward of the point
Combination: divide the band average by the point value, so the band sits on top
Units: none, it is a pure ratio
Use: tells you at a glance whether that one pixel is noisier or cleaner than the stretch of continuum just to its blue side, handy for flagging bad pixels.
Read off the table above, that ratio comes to 1.25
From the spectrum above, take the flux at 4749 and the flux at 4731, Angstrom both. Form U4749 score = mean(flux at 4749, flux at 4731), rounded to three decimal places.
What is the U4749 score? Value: 2.717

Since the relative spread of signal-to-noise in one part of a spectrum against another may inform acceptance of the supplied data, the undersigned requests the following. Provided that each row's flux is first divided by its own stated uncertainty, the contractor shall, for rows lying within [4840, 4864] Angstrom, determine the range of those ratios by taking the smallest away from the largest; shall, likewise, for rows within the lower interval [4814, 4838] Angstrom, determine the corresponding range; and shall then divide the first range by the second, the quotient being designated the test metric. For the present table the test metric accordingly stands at 3.4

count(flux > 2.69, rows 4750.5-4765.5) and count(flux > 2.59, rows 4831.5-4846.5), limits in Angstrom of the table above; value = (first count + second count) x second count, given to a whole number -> 35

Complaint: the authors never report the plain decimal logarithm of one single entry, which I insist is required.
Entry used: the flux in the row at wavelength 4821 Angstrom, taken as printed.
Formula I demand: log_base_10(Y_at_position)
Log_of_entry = 0.476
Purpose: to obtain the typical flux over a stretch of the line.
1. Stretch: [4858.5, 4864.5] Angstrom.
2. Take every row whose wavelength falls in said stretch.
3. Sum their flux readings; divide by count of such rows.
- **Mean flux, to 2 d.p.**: 2.32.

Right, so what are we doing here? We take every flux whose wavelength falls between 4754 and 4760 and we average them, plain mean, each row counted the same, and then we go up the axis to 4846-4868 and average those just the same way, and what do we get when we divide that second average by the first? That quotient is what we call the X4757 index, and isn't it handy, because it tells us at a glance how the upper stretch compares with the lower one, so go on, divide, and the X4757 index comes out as 0.95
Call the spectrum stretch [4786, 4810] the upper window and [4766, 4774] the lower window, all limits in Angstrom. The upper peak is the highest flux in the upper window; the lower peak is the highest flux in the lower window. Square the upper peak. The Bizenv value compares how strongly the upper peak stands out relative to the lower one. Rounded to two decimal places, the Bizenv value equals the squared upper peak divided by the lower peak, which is 3.20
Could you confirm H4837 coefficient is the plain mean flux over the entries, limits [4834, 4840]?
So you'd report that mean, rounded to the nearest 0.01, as 2.64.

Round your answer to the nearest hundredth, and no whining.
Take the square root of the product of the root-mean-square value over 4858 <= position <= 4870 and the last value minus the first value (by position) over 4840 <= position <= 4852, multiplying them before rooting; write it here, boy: 1.15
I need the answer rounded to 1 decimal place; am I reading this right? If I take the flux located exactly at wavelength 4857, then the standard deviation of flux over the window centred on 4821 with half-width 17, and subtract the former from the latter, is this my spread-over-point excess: -2.2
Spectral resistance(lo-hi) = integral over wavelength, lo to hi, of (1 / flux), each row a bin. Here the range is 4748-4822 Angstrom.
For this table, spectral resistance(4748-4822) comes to 28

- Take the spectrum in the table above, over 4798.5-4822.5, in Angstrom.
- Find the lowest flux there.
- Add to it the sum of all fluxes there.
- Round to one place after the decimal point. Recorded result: 24.1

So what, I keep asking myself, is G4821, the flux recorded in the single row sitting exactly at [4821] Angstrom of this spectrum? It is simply 2.989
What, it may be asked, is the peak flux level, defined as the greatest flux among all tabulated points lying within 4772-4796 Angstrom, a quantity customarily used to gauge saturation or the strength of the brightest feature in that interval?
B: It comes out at 2.791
